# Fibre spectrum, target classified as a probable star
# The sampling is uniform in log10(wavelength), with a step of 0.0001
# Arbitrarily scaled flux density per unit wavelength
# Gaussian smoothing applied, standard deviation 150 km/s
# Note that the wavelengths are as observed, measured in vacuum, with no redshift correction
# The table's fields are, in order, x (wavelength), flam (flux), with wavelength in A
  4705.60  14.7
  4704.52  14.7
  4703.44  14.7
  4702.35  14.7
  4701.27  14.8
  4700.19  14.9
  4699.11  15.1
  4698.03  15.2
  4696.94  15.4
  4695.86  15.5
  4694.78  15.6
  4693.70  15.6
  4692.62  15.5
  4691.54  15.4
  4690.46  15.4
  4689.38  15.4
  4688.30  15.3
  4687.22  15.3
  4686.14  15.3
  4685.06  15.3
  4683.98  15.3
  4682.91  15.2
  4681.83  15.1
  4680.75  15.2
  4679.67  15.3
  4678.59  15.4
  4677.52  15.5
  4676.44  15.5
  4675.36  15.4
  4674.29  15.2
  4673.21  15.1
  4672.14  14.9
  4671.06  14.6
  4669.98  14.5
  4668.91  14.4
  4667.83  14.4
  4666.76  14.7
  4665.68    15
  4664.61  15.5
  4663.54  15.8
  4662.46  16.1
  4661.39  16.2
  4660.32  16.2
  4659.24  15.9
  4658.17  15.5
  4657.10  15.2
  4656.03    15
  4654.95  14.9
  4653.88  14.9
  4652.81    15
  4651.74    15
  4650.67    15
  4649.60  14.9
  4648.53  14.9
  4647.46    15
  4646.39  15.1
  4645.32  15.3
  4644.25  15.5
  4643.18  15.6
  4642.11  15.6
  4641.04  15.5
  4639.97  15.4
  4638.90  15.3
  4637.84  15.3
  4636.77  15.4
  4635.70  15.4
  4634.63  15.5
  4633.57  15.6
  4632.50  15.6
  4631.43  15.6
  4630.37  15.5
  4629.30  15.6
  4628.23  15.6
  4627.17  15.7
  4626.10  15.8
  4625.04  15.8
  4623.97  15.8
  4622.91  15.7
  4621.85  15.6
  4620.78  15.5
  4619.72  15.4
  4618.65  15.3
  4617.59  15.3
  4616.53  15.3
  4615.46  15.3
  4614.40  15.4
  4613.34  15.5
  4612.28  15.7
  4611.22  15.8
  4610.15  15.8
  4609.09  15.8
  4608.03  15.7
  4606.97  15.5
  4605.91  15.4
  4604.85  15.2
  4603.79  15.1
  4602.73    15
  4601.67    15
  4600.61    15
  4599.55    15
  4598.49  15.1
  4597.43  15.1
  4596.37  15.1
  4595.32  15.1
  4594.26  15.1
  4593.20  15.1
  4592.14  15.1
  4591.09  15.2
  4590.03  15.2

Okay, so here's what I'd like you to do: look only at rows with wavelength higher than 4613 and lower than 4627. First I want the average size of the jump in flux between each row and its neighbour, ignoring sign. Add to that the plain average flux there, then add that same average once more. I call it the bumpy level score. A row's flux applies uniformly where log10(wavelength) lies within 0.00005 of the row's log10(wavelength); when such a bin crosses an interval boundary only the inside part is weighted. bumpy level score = 31.1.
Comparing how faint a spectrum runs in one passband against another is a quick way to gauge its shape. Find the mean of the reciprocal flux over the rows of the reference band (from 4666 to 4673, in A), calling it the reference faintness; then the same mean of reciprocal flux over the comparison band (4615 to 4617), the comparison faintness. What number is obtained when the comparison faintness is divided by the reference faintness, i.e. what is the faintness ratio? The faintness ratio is 0.95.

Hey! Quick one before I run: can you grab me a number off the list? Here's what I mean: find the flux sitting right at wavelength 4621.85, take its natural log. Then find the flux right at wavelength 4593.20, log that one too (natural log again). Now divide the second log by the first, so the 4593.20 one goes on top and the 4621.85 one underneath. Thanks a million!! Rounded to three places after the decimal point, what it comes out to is 0.988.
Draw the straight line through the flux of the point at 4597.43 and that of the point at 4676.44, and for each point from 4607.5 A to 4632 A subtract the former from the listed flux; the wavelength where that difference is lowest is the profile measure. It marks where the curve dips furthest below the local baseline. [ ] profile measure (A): 4618.65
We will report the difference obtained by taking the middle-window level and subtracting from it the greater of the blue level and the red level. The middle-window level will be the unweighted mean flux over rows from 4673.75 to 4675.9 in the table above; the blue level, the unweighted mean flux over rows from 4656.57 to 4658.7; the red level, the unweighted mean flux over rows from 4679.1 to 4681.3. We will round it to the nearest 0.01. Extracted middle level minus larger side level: -0.05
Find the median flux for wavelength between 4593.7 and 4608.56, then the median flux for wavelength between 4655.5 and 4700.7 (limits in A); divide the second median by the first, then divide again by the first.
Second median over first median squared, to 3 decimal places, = 0.067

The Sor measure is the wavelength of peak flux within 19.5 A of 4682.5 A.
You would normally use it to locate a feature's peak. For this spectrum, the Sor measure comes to 4663.54 A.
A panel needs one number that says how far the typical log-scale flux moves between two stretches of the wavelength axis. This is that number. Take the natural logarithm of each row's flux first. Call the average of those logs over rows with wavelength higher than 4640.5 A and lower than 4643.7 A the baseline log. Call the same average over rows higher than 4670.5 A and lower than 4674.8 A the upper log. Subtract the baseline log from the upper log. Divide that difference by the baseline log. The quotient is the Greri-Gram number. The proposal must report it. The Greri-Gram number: -0.015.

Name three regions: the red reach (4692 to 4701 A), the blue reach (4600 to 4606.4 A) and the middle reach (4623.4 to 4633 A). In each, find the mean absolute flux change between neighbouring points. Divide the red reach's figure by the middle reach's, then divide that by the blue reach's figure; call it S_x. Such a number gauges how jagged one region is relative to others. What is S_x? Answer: 29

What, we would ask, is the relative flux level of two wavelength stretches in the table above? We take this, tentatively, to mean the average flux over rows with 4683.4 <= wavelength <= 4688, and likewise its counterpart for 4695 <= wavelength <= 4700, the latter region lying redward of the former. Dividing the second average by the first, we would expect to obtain 1.00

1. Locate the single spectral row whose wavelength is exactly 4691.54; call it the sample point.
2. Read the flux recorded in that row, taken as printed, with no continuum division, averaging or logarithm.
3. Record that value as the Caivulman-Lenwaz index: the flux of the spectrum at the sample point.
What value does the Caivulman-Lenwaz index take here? 15.4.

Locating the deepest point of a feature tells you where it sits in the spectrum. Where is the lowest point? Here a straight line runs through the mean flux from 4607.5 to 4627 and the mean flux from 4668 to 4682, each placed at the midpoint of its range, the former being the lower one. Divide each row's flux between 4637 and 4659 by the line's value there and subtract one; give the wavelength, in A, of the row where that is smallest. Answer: 4648.53 A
